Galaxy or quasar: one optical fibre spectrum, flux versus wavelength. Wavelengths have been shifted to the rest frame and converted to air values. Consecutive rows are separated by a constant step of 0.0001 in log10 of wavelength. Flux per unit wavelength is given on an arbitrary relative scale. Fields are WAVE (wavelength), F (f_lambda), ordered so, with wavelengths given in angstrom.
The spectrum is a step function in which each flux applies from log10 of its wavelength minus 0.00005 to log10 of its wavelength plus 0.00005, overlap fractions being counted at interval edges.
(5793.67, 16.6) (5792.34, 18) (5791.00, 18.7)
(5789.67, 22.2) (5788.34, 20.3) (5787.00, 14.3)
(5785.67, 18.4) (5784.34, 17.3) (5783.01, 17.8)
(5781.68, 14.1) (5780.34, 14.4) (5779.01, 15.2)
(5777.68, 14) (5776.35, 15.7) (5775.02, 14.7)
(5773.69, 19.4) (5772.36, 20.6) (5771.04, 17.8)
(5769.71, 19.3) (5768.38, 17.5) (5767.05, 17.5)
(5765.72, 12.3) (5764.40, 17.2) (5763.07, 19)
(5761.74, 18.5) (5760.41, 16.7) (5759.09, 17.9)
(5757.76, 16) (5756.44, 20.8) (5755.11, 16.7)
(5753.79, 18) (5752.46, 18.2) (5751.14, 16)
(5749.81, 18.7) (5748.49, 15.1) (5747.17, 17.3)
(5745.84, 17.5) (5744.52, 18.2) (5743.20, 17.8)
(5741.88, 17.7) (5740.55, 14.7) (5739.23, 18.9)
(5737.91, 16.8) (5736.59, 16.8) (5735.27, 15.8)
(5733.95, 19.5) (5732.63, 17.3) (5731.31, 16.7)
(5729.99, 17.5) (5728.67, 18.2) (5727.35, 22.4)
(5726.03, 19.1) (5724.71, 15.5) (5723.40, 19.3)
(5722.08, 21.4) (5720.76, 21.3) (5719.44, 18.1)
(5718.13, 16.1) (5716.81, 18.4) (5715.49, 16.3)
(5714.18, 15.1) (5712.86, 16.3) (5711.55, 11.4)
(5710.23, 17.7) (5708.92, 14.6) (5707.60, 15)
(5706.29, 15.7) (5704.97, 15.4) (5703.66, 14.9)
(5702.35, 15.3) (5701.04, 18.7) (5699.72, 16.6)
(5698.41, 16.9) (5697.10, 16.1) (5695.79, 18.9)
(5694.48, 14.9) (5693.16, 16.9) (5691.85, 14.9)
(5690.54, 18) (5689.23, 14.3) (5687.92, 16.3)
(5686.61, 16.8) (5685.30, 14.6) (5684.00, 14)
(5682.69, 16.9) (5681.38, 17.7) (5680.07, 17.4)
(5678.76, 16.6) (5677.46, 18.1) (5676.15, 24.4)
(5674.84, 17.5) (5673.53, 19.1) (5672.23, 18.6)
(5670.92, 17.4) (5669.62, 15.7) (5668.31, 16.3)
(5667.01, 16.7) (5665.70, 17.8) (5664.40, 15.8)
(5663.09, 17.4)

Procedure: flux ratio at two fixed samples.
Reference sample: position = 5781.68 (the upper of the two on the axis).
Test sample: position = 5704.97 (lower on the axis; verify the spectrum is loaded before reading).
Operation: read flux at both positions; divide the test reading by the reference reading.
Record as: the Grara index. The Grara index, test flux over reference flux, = 1.09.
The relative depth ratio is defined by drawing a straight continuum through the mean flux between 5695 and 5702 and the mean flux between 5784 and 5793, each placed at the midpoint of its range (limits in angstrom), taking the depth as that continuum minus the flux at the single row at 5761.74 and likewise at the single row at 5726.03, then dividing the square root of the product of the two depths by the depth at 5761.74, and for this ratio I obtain -2.0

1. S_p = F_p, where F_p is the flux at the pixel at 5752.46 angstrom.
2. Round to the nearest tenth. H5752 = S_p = 18.2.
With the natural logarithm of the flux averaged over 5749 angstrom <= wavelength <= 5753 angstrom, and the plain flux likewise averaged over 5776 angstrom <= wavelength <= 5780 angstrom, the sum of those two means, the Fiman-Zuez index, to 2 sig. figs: 18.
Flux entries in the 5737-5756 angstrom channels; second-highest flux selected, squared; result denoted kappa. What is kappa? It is 350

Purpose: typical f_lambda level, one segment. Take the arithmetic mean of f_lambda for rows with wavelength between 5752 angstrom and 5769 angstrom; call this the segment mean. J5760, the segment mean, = 17.4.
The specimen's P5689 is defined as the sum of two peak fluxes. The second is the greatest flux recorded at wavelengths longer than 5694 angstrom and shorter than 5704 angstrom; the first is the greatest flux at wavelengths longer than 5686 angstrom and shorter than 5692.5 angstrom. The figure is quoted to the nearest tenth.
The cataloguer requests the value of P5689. 36.9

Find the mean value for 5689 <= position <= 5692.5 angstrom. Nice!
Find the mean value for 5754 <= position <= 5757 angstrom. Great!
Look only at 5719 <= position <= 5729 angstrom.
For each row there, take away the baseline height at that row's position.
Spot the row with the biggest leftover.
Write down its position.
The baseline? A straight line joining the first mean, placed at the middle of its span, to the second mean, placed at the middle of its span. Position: 5727.35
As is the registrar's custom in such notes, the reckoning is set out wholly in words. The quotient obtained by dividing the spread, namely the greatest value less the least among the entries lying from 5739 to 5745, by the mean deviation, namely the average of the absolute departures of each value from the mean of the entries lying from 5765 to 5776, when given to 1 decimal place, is 2.2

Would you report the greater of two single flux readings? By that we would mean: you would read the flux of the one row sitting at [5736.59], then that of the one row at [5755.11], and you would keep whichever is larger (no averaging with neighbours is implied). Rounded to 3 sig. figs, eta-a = 16.8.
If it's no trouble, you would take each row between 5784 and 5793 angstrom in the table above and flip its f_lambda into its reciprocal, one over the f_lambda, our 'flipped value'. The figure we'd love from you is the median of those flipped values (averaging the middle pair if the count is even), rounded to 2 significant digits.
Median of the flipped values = 0.054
